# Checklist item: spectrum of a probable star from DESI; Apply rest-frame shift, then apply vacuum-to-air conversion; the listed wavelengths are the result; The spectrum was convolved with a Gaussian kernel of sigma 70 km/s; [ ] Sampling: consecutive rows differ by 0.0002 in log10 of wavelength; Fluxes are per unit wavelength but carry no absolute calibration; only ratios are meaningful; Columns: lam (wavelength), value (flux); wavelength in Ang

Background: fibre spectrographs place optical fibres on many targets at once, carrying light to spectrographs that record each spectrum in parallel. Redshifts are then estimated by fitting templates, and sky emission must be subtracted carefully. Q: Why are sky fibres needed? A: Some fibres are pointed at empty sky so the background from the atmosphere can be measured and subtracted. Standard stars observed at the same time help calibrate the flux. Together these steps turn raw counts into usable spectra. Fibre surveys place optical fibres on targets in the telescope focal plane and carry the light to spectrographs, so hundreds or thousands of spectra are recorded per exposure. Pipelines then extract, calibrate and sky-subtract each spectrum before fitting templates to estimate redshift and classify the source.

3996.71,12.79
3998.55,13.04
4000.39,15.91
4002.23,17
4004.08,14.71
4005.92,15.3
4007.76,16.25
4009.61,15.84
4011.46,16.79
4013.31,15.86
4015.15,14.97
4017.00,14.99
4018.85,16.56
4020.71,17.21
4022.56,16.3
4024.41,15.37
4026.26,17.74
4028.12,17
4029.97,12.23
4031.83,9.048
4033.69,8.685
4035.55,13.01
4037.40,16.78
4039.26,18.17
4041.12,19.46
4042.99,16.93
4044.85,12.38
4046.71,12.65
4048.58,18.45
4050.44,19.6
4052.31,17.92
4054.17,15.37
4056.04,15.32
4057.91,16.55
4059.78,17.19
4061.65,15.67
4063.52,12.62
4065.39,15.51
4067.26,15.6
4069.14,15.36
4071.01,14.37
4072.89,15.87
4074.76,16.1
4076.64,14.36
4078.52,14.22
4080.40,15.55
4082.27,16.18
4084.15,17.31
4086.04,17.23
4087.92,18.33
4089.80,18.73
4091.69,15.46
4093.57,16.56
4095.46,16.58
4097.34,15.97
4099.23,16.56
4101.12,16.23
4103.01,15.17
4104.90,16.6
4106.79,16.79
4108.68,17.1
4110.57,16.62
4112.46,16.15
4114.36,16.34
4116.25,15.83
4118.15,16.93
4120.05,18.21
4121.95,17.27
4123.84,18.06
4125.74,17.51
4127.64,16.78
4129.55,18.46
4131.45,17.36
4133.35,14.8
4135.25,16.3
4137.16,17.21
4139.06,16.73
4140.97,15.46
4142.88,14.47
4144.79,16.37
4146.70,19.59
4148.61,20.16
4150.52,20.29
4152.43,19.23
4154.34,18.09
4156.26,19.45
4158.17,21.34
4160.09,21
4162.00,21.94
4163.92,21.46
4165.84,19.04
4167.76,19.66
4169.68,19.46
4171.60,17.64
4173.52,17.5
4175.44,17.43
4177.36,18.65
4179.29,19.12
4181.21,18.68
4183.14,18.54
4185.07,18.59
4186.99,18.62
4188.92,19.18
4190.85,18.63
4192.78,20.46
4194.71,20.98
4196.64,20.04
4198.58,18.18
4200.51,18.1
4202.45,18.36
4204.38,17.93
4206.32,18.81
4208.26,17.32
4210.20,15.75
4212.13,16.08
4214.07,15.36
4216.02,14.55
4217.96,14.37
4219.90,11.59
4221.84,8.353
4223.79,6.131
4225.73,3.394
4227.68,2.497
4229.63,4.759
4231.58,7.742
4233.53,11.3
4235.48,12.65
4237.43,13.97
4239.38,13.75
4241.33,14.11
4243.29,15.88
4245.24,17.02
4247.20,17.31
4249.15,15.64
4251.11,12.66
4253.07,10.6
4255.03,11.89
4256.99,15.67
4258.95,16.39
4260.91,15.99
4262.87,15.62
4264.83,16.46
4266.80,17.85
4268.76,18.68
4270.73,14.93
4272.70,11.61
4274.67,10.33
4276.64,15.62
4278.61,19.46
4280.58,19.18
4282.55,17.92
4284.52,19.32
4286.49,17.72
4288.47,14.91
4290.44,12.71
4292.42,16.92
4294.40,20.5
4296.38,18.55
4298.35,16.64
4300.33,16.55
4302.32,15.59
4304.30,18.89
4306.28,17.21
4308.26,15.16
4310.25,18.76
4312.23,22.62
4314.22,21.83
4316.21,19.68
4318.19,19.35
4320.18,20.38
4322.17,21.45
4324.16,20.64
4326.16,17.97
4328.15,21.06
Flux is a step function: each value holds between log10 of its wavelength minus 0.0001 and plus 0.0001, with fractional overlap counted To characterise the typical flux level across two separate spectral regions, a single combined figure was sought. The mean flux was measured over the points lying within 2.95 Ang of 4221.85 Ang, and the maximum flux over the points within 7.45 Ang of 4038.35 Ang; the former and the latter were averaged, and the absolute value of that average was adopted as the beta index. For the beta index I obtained 14.1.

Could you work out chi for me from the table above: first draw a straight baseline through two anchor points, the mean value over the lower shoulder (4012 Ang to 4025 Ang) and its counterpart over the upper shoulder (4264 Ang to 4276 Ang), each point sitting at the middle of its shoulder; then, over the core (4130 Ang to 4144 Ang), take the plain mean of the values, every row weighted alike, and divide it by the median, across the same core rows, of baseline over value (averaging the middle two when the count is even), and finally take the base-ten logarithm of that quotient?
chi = 1.23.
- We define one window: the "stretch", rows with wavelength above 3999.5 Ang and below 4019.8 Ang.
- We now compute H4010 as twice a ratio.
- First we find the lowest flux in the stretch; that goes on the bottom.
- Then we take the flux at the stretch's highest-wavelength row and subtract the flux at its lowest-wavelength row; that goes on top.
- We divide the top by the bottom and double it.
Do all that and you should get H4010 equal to 0.1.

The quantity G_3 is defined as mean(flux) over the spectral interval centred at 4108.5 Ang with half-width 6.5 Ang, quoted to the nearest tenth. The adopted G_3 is 16.4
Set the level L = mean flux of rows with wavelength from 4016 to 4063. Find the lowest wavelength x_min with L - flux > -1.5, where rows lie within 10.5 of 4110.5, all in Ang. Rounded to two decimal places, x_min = 4101.12 Ang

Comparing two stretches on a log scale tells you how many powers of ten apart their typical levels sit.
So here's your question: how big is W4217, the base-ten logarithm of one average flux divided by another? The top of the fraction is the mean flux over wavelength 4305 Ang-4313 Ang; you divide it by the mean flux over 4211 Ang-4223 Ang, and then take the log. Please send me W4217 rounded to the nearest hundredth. 0.14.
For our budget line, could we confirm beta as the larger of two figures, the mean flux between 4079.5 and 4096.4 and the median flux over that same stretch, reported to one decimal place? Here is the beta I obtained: 16.9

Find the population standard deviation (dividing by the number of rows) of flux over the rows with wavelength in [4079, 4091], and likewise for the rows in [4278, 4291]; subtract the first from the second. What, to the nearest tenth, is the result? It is 1.3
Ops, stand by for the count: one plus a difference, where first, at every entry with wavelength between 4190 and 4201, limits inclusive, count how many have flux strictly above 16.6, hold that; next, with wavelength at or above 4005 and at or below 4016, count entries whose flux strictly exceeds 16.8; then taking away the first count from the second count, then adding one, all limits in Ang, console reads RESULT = -5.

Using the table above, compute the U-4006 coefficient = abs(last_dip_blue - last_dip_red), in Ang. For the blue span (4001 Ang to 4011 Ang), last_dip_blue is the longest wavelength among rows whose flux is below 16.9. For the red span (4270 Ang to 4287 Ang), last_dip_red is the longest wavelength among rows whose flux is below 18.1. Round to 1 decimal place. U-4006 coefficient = 276.9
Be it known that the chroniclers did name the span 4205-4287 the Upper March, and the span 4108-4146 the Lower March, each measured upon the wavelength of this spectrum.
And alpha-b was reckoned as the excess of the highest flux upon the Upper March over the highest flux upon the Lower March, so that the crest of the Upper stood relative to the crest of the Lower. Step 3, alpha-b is 1.0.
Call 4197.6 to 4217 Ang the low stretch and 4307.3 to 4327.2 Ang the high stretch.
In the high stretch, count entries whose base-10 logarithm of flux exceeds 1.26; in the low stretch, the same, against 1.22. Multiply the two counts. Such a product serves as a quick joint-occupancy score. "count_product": 48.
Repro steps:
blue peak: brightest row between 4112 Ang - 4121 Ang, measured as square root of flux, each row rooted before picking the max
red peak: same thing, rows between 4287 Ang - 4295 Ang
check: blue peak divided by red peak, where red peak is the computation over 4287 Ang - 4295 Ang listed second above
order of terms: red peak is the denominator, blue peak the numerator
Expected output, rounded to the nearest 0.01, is 0.94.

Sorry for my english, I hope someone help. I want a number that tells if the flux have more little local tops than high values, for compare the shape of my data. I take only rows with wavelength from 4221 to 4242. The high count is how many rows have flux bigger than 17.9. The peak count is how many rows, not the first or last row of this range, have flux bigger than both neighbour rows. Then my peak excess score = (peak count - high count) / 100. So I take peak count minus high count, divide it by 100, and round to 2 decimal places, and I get 0.01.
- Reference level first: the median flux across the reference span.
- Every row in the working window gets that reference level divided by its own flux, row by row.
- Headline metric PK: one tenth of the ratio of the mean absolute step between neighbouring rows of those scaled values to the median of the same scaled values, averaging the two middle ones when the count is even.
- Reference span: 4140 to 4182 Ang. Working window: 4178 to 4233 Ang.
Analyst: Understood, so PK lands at 0.043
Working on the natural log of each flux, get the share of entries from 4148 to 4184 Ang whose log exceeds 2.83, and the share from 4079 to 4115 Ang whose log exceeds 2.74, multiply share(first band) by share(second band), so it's 0.89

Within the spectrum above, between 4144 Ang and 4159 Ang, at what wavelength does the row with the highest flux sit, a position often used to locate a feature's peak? 4158.17 Ang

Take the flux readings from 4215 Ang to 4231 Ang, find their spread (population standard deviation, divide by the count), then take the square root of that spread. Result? 2.12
